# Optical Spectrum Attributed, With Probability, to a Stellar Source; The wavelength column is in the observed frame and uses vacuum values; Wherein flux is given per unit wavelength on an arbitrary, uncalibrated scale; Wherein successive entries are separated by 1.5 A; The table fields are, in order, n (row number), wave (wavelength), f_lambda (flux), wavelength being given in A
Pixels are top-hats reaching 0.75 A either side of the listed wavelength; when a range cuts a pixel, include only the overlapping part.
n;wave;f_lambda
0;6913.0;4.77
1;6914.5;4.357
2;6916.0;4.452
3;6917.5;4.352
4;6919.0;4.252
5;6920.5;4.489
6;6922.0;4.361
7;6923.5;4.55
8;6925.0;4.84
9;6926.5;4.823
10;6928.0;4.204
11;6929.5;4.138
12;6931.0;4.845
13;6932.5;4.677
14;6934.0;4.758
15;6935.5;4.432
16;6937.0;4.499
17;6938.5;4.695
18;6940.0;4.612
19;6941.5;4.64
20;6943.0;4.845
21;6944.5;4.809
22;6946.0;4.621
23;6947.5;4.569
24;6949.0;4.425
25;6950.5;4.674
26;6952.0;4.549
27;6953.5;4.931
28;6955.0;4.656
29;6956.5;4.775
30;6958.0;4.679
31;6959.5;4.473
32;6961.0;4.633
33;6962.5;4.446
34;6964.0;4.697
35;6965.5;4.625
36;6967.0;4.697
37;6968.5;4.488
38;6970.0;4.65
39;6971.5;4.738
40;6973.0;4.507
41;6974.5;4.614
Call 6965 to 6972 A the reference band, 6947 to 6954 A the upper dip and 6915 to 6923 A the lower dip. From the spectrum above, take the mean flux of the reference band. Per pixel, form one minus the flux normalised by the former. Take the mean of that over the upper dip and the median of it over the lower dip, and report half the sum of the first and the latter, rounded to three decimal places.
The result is 0.031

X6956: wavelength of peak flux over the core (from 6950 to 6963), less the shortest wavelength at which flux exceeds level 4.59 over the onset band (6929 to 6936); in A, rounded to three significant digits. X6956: 22.5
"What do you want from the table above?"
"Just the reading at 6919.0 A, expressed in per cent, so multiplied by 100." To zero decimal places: 425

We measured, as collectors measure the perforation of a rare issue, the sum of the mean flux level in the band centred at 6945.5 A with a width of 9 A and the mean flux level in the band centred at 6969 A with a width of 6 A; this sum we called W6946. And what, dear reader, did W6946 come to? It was 9.29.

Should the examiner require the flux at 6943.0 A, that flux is 4.845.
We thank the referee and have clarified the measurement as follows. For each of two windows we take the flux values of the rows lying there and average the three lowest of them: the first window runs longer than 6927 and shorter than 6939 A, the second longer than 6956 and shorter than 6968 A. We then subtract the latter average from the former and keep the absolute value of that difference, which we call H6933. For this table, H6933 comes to 0.26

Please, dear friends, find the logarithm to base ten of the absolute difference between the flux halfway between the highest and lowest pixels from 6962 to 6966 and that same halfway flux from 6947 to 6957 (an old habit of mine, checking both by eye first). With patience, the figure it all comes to -0.97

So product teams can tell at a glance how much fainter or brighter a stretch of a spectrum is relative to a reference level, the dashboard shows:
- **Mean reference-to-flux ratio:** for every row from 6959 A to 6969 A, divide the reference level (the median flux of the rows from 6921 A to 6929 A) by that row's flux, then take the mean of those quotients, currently 0.99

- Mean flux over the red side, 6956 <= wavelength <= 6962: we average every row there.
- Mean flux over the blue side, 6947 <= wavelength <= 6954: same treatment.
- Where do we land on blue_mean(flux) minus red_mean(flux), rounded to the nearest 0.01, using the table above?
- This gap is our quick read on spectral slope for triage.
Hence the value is -0.01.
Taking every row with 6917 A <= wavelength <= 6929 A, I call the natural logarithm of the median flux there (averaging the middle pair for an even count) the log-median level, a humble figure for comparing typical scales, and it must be 1.487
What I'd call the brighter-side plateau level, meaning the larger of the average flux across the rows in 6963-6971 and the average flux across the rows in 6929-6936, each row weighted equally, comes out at 4.63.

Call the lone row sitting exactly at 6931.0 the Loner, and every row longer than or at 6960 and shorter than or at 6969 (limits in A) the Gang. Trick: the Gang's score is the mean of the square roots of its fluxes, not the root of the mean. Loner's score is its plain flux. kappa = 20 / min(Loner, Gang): 9.33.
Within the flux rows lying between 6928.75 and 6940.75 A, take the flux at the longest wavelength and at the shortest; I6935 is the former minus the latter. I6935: 0.5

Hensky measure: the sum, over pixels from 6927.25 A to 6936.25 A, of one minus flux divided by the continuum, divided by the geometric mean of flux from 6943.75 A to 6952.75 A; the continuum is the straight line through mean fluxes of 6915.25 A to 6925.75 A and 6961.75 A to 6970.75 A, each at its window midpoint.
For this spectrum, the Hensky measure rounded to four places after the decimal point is -0.0018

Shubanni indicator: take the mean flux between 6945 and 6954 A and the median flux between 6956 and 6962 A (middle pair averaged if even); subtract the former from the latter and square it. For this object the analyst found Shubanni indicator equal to 0.001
